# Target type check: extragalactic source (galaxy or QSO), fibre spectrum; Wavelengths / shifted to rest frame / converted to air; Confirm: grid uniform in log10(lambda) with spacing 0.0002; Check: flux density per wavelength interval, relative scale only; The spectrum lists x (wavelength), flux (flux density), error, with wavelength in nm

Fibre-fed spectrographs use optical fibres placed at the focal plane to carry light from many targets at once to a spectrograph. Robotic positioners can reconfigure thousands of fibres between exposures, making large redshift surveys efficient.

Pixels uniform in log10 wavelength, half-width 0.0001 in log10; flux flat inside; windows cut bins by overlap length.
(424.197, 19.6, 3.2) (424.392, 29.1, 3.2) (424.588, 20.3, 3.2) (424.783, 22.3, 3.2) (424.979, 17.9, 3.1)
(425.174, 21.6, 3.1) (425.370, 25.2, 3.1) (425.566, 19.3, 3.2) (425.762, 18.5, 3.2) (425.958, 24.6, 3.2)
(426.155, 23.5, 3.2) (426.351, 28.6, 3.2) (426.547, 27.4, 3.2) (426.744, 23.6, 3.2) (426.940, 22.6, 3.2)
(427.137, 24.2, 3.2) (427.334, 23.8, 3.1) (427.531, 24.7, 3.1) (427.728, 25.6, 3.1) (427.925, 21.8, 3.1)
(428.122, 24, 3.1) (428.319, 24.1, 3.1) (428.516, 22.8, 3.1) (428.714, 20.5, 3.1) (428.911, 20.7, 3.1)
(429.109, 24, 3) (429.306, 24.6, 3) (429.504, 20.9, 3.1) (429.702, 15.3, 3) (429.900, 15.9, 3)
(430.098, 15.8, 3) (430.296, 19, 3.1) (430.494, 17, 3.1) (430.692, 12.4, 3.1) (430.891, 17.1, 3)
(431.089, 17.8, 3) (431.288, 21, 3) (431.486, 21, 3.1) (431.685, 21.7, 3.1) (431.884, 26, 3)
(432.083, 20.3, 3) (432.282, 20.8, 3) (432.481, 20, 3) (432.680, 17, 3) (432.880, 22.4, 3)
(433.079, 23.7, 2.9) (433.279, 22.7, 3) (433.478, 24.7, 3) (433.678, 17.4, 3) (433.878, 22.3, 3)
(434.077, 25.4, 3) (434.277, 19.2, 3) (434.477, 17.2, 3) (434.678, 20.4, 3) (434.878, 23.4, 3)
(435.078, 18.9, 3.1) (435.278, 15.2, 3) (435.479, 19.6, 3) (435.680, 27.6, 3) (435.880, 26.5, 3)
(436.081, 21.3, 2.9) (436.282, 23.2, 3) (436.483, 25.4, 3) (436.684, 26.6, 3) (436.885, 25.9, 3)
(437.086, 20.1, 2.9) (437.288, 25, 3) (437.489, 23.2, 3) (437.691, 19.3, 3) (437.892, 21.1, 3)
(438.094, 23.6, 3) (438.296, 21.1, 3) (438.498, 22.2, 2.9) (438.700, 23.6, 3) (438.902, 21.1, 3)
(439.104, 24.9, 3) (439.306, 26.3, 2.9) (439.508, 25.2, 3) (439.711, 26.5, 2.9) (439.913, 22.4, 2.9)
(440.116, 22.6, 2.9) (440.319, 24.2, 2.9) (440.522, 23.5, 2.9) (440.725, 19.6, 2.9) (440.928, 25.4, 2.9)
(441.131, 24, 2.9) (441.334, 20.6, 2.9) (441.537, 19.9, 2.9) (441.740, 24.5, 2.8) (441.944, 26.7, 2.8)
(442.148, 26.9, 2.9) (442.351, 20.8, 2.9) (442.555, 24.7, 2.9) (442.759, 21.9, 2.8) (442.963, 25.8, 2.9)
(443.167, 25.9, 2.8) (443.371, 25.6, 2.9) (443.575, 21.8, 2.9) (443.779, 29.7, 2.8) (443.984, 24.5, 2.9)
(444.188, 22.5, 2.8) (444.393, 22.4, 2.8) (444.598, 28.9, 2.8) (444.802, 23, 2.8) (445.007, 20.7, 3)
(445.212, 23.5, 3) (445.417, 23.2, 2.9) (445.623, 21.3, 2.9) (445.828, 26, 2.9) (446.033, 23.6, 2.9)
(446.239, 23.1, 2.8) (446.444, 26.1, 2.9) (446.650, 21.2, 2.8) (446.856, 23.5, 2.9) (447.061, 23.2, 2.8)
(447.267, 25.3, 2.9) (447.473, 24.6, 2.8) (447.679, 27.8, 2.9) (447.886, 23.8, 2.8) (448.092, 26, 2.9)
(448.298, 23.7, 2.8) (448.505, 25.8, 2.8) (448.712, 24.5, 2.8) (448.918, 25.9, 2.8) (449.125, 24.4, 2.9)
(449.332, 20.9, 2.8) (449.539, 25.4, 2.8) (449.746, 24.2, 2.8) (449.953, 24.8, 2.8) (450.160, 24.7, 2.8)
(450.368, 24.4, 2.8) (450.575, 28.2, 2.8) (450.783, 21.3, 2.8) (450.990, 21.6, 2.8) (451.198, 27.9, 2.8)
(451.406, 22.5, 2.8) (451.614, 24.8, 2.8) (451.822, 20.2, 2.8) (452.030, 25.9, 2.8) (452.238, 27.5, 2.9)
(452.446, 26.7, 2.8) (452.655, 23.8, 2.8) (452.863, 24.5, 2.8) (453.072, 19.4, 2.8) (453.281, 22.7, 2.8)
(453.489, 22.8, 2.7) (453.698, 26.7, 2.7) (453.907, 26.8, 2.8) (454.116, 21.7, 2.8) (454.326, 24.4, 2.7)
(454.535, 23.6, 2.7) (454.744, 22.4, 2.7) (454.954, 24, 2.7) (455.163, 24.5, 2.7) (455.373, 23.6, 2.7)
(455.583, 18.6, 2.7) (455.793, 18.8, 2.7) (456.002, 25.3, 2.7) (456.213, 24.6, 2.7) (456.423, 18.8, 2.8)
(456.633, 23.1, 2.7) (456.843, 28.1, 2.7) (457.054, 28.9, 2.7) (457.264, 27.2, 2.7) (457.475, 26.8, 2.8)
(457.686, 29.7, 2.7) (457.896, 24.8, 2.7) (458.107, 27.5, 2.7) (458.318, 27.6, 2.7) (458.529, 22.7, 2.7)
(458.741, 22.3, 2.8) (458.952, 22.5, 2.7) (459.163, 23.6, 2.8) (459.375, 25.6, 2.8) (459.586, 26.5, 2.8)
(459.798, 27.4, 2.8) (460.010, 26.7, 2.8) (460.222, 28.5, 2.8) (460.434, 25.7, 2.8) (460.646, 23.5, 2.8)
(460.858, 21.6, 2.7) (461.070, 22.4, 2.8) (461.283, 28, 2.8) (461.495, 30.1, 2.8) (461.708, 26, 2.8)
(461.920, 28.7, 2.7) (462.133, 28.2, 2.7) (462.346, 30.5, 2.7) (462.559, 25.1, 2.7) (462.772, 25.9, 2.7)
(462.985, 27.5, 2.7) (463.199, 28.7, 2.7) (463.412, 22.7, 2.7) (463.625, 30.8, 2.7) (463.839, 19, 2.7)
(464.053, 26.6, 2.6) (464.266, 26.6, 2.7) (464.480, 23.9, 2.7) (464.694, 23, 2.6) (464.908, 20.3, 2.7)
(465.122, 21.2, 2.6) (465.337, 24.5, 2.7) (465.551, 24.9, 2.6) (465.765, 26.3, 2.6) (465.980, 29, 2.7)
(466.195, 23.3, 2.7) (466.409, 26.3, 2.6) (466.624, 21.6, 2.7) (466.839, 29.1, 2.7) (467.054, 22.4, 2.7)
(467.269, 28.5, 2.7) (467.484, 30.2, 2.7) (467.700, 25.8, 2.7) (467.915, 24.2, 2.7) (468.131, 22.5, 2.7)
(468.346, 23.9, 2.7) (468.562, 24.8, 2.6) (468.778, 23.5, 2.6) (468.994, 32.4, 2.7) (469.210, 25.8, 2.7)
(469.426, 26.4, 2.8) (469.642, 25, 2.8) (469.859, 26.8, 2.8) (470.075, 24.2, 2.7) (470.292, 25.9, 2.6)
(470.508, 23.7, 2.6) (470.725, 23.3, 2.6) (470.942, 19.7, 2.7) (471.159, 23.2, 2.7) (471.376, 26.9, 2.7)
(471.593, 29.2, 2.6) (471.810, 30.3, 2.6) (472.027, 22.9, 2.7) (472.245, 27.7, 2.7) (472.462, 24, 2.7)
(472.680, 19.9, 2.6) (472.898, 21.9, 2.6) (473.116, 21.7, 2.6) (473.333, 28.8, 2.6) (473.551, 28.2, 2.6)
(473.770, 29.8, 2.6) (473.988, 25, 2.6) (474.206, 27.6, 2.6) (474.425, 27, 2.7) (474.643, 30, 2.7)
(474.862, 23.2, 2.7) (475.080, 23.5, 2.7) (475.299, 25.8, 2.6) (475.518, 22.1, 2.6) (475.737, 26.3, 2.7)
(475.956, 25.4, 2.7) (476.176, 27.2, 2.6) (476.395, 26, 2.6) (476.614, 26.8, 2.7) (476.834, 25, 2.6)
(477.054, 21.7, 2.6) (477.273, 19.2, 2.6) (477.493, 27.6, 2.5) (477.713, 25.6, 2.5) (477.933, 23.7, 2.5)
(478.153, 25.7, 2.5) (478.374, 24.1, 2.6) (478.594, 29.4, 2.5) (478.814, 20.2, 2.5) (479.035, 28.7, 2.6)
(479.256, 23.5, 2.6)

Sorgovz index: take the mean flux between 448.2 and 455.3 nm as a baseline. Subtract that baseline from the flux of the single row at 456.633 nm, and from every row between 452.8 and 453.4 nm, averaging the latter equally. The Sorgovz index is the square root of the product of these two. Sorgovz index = 1.5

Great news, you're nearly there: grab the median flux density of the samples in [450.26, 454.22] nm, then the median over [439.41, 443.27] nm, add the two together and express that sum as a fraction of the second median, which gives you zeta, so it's 2.01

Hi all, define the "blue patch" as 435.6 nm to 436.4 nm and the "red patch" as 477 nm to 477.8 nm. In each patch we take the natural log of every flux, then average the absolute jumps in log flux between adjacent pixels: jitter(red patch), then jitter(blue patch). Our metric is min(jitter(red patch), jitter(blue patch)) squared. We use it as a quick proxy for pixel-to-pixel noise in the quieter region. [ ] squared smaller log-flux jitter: 0.0132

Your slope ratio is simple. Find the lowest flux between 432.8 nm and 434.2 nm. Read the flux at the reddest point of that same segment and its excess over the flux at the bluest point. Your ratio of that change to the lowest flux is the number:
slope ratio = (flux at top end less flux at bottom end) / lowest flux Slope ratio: 0.17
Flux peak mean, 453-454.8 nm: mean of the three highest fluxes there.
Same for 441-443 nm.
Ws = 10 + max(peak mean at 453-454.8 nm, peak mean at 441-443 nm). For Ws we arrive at 36.5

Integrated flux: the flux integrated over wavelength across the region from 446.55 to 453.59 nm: 171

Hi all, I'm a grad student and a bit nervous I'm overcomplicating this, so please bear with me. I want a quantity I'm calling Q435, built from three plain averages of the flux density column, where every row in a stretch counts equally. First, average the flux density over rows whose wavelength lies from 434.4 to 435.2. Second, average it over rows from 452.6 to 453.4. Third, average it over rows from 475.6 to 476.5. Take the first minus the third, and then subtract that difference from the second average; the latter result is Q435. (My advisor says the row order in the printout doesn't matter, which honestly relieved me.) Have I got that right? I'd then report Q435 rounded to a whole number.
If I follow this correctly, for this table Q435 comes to 29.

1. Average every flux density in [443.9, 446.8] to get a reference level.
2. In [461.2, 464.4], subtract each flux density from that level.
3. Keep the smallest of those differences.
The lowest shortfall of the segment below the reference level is -7.2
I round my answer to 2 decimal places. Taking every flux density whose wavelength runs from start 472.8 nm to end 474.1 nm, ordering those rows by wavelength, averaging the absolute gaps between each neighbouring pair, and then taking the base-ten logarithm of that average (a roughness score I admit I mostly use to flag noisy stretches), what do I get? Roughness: 0.46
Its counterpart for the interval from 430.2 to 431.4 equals 0.48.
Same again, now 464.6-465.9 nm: 0.24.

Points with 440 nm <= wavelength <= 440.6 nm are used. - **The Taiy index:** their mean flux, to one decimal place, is 23.4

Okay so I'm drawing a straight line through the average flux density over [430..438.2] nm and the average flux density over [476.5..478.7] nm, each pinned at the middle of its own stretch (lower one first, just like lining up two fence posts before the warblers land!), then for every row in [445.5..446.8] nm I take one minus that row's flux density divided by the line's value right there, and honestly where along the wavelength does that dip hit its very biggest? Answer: 446.650 nm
